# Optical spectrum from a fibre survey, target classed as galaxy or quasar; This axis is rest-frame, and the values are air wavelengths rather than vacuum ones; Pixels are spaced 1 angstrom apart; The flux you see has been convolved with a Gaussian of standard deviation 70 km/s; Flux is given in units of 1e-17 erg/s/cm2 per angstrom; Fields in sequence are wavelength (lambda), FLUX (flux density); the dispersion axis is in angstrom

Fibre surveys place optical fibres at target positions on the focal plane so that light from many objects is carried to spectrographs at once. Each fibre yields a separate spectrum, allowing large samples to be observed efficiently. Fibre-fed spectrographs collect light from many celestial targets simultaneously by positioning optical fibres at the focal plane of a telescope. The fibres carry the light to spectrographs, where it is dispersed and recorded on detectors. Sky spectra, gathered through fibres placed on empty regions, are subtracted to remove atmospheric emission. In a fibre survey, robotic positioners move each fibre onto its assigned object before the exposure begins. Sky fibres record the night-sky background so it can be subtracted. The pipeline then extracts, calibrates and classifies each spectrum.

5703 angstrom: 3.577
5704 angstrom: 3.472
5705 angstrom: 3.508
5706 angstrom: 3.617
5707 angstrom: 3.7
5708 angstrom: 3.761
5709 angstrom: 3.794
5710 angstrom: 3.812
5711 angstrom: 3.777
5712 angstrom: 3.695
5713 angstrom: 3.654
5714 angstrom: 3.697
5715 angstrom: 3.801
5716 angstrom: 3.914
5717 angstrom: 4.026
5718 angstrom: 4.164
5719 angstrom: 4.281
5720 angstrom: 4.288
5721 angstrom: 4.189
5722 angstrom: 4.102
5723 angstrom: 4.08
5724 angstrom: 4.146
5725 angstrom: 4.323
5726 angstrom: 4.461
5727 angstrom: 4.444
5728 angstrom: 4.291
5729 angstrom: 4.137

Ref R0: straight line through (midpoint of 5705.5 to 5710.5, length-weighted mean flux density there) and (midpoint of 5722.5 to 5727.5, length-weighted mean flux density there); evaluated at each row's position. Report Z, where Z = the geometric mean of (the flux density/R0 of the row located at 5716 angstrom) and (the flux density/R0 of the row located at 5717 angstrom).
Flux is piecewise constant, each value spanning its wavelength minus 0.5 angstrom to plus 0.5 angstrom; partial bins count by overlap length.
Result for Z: 0.99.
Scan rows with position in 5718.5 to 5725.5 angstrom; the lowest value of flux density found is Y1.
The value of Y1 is 4.08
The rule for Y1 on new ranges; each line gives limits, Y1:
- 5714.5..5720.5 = 3.801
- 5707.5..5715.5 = 3.654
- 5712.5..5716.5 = 3.654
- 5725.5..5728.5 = 4.291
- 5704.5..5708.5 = 3.508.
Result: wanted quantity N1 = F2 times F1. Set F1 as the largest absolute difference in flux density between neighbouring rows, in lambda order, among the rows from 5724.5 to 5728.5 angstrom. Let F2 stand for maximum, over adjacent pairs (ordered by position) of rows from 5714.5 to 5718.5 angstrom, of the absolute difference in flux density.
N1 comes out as 0.0211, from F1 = 0.15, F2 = 0.14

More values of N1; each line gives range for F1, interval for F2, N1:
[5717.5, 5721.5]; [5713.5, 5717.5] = 0.0132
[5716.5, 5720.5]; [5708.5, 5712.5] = 0.0113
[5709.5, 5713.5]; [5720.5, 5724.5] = 0.0071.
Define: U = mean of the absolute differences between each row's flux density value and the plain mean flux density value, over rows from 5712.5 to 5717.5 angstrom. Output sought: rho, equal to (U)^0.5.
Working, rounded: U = 0.121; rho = 0.35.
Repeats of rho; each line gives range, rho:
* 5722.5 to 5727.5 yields 0.38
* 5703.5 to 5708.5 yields 0.31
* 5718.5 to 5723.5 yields 0.28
